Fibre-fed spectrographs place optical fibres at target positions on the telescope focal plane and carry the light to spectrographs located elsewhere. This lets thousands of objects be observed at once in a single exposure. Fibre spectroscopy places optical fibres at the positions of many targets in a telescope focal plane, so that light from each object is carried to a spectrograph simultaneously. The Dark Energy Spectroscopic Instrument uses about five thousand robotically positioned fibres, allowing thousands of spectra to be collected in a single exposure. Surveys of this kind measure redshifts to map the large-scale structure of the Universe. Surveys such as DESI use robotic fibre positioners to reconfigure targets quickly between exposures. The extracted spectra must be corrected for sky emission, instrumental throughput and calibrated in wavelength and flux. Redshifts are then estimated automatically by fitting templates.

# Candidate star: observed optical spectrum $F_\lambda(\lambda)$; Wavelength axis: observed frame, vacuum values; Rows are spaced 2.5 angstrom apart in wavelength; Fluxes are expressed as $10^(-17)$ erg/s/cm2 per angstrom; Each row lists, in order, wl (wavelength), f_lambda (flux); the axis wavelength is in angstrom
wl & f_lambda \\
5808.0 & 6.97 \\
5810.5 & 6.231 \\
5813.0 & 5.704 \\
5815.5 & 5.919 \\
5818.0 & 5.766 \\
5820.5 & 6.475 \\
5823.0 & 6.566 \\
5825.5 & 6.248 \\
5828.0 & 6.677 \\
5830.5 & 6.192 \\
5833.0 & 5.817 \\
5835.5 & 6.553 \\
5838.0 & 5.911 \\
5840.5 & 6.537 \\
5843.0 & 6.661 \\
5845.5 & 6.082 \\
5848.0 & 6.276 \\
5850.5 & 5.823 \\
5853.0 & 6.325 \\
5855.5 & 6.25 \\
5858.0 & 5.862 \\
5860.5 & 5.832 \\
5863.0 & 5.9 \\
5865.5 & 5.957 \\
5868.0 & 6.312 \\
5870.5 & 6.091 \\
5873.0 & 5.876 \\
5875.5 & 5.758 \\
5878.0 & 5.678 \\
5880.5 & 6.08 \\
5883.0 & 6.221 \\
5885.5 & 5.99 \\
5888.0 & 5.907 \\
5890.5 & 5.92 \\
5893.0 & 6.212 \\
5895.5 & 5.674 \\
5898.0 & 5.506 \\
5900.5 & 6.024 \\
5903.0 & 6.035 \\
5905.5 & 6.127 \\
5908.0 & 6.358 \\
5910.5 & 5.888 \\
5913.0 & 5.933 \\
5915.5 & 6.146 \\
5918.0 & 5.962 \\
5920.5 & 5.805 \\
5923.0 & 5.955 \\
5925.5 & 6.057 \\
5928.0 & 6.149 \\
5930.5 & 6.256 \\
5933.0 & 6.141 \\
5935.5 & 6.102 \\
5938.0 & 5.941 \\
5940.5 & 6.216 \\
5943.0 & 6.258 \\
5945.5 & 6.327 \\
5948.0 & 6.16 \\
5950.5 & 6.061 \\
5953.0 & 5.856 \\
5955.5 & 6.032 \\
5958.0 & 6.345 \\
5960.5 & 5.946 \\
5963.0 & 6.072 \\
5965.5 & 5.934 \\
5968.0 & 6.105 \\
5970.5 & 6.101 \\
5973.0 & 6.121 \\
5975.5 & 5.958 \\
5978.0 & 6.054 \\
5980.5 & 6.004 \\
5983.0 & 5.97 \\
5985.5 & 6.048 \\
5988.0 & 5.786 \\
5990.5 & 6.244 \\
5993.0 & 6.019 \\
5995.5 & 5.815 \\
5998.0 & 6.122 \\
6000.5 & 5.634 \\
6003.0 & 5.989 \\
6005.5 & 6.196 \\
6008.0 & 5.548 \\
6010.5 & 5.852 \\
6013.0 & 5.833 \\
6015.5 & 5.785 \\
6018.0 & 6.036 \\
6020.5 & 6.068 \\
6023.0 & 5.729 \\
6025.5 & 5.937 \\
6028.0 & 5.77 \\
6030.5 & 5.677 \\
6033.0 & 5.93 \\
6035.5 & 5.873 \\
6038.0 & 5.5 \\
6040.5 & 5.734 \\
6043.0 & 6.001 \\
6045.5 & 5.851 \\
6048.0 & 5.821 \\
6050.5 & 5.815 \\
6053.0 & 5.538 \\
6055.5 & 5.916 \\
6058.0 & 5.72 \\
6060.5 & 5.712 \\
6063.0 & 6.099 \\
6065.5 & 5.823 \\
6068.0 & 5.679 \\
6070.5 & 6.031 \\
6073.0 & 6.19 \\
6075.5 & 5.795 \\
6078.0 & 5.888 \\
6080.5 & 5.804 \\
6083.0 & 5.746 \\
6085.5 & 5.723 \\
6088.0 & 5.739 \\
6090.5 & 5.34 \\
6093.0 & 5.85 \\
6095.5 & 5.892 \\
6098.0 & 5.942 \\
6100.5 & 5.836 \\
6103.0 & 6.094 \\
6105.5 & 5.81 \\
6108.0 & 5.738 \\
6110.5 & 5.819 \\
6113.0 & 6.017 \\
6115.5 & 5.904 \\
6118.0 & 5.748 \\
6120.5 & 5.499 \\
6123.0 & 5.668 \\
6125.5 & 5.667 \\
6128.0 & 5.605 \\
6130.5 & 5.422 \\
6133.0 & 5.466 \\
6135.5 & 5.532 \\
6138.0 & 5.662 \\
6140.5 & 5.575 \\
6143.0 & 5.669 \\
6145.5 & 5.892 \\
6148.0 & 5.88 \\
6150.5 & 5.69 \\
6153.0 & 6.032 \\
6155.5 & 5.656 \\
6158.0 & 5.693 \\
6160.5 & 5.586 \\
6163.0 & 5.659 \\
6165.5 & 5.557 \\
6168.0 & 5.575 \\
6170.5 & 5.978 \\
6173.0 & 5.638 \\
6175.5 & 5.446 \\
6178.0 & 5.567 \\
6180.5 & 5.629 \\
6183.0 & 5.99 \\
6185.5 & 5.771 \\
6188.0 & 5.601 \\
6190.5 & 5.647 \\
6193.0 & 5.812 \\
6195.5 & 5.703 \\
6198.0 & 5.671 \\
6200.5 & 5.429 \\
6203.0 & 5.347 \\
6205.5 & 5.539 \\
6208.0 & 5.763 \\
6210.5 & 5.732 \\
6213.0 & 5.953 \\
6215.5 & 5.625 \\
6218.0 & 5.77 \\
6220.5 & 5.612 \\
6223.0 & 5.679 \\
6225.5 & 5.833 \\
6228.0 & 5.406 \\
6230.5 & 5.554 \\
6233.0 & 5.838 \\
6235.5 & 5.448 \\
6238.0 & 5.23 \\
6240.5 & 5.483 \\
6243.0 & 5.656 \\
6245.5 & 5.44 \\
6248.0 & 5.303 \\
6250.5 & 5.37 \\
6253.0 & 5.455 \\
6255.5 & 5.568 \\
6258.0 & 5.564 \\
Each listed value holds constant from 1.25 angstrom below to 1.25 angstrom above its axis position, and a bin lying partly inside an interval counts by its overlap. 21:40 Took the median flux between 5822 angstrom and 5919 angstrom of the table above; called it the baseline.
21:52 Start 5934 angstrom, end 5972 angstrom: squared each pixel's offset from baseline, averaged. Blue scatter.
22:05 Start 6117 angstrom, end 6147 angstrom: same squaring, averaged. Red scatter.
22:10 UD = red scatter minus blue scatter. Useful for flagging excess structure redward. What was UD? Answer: 0.17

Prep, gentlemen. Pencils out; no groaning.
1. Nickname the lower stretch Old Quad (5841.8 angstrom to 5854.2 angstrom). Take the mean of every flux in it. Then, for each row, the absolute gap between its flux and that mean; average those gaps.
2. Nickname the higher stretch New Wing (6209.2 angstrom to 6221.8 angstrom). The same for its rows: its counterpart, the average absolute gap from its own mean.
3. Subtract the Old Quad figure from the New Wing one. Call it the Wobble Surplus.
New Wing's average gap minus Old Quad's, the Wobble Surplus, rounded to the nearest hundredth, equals -0.13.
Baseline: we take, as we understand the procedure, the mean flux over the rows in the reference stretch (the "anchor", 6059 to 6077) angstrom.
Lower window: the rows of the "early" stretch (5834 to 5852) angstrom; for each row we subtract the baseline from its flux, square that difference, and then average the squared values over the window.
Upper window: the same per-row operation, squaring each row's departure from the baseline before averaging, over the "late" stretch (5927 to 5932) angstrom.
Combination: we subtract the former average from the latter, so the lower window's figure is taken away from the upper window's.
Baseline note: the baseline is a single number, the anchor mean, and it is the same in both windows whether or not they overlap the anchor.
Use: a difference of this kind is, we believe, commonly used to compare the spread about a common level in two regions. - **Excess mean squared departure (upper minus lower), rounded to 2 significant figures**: -0.13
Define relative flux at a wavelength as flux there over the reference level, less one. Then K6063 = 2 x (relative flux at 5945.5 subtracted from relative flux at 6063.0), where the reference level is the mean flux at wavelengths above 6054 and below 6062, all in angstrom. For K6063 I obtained -0.079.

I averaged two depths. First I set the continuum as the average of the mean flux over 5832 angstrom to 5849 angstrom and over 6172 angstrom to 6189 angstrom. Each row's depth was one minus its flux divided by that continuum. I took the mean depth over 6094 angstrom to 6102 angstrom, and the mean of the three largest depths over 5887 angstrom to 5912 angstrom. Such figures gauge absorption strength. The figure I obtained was 0.029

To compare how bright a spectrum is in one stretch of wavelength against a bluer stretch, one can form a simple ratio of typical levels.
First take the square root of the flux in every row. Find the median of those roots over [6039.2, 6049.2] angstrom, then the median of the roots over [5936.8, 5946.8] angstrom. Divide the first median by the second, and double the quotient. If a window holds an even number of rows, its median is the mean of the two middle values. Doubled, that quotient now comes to 1.93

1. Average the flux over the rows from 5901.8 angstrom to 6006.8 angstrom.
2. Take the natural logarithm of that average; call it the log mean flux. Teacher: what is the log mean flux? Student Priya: 1.80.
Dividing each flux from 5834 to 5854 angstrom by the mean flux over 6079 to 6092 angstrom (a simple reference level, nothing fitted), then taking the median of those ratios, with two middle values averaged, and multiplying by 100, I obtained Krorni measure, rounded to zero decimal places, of 111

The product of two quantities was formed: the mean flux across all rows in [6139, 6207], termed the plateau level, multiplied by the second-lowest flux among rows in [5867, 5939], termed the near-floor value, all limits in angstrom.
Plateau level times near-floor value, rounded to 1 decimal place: 32.2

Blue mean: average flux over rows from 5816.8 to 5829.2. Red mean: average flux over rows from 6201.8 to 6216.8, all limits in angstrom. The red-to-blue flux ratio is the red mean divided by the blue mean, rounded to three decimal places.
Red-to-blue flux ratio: 0.892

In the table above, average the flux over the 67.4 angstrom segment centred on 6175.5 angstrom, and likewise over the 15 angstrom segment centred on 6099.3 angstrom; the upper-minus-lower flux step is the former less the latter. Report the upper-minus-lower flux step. -0.22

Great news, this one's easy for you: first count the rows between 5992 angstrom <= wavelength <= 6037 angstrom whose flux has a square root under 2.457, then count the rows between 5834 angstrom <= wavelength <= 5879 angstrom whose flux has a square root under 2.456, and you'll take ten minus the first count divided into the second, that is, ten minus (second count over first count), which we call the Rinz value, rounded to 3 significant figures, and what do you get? 9.40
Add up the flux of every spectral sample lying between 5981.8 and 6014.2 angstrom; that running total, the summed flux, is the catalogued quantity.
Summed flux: 77.1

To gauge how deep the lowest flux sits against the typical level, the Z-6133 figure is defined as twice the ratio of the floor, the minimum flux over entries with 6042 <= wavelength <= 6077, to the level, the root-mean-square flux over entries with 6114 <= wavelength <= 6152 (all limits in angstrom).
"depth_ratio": 1.957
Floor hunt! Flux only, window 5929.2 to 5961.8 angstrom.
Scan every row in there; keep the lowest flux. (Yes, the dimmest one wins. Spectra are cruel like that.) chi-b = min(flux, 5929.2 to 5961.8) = 5.856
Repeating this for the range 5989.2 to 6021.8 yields 5.548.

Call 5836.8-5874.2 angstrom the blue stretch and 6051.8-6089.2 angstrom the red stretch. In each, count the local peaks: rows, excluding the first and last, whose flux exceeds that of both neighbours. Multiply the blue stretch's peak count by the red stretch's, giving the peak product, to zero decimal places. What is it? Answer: 16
